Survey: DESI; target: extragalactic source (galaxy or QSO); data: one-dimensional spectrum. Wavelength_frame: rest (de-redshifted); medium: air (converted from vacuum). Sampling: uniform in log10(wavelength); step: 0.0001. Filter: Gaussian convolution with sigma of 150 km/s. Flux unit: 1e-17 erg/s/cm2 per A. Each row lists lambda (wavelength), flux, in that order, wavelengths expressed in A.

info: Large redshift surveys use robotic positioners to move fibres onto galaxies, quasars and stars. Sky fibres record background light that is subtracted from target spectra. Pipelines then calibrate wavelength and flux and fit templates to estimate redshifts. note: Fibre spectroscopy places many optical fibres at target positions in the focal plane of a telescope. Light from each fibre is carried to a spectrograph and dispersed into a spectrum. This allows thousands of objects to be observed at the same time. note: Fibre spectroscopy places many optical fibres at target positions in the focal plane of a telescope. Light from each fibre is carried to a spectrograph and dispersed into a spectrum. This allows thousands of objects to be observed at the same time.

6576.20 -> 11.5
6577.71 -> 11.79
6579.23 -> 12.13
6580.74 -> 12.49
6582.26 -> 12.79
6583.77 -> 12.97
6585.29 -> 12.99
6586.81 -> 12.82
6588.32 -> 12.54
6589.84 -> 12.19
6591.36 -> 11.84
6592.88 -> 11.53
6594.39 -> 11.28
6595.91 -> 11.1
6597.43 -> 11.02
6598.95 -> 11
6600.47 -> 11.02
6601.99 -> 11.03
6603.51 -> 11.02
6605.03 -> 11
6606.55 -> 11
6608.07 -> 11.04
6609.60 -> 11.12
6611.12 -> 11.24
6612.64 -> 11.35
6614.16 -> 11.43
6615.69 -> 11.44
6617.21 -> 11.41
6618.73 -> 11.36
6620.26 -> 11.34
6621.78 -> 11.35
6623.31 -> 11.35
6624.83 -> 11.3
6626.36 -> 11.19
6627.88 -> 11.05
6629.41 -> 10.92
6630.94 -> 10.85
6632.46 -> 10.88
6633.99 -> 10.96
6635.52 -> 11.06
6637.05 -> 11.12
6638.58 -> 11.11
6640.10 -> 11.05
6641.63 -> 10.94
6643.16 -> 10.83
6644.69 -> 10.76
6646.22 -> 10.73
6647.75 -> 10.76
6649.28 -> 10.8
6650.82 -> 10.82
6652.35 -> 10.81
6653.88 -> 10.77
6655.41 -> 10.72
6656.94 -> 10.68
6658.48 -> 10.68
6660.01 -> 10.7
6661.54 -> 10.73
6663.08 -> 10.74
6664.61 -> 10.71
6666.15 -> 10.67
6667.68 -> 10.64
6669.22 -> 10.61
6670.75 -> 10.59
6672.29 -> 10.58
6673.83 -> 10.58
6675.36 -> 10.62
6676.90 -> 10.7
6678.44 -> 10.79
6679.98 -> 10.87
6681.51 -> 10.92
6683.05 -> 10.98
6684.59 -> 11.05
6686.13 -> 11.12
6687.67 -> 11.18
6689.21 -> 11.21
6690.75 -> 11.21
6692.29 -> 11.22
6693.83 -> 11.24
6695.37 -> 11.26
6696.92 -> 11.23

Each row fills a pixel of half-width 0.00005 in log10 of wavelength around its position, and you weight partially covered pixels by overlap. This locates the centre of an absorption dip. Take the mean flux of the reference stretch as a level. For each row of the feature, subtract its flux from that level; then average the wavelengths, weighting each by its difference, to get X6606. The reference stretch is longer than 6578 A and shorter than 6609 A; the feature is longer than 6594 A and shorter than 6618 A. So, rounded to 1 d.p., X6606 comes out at 6604.5 A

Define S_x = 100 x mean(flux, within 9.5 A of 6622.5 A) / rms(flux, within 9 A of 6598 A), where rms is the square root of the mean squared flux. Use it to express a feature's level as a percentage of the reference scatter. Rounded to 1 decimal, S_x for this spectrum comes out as 99.9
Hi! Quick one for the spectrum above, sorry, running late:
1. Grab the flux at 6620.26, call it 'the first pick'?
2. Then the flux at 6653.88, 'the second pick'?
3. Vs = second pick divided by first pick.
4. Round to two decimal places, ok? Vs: 0.95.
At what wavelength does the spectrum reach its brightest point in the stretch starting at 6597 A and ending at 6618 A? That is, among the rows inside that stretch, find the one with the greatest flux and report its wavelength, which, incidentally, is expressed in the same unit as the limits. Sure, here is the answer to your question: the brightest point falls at 6615.69 A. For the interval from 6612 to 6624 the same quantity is 6615.69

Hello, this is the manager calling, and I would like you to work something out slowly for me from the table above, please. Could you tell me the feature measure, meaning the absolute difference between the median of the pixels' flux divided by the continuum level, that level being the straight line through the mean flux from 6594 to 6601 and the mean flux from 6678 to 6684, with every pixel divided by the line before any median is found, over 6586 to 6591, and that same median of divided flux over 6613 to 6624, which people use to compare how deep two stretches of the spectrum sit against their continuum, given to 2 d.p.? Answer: 0.10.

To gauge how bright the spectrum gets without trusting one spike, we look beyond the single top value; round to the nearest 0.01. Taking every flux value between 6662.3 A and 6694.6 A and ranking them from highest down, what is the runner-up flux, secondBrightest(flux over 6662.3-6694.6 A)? 11.22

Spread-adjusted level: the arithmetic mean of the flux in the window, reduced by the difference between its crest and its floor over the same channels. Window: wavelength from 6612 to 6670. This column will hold 10.1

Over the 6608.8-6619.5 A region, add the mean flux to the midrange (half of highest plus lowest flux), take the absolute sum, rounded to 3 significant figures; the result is 22.6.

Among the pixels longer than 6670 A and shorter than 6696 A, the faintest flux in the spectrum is 10.58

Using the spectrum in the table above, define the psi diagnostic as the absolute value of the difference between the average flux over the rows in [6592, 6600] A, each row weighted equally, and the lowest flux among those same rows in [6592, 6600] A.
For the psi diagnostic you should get 0.19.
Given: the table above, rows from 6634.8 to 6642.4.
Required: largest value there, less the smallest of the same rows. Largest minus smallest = 0.18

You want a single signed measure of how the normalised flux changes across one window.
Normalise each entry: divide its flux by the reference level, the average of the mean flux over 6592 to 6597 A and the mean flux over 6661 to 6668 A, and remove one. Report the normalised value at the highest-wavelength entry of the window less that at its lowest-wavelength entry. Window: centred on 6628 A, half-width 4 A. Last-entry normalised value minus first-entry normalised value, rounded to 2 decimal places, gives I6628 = -0.04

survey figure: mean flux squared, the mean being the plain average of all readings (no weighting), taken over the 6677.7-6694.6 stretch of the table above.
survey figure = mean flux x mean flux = 123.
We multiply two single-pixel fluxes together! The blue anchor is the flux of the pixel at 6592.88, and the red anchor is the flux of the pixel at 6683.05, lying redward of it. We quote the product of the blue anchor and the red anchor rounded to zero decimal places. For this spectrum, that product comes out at 127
